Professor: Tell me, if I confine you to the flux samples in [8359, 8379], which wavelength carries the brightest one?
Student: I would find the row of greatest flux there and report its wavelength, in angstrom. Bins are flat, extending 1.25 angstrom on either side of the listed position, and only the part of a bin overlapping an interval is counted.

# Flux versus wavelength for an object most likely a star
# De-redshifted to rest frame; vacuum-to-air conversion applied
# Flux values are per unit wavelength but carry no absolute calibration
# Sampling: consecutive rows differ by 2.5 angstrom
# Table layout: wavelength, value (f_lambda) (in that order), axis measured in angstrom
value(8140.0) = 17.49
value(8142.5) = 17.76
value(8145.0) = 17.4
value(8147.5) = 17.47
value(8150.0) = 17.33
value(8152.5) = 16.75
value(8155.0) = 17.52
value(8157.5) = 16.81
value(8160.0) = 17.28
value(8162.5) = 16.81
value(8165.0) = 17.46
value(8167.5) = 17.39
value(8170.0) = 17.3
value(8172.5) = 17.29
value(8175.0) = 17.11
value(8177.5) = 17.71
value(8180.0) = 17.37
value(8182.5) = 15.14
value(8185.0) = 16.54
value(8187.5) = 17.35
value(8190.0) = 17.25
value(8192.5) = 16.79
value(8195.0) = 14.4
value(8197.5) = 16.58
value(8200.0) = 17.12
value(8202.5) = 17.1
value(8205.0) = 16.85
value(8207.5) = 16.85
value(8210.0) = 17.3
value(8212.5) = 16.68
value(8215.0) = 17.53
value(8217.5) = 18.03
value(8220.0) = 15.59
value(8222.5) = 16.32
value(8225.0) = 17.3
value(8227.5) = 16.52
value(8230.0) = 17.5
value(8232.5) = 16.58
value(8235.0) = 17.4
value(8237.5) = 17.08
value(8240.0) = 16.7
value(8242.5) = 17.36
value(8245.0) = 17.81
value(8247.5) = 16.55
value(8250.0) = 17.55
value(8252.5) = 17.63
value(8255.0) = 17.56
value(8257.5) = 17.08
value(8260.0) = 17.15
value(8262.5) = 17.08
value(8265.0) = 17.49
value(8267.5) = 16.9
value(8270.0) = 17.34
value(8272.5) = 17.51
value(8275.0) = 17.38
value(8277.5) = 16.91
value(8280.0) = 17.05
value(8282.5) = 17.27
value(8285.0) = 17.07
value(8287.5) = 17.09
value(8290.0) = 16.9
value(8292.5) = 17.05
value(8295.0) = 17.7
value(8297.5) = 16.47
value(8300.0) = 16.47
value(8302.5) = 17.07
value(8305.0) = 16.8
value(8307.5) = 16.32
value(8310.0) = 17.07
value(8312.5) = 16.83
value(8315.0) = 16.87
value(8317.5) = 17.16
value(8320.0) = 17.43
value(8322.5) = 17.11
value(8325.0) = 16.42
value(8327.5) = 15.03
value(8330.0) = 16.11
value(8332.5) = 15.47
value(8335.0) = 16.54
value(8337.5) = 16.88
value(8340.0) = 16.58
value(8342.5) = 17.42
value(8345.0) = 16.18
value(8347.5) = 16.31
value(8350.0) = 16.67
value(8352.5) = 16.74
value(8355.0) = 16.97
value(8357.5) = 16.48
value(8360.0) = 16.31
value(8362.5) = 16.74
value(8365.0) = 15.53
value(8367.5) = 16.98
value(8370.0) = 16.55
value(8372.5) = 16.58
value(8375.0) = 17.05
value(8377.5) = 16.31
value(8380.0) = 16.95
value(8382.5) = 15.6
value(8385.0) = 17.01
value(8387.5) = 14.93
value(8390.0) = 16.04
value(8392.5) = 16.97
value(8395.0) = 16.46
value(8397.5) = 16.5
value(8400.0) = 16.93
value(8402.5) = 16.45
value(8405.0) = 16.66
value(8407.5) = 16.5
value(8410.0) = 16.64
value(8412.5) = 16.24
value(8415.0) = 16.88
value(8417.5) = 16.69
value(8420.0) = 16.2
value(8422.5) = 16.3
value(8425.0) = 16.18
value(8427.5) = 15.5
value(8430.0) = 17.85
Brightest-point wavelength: 8375.0 angstrom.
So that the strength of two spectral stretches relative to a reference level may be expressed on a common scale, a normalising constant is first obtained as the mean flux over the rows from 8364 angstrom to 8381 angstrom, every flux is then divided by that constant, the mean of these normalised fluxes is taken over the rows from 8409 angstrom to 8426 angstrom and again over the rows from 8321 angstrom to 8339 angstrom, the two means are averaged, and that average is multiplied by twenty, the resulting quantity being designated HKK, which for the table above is 19.7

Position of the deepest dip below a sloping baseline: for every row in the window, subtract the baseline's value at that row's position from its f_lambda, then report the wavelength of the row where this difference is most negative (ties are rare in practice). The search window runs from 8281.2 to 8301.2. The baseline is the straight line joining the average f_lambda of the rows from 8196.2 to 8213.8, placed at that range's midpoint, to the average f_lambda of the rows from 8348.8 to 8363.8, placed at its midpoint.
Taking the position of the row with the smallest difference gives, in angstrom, 8297.5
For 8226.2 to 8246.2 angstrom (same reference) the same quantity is 8227.5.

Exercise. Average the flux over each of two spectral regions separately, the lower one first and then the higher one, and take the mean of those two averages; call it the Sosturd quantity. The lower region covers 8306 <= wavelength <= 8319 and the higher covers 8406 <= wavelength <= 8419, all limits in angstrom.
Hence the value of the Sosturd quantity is 16.7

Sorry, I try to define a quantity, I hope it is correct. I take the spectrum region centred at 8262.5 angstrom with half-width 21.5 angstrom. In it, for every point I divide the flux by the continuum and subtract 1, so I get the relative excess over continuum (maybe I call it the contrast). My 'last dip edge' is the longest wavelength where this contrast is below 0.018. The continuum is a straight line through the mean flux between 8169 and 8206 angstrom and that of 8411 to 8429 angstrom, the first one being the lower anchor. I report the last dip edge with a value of 8267.5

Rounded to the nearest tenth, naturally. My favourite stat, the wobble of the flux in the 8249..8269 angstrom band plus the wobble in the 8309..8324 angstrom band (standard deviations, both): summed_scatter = 0.5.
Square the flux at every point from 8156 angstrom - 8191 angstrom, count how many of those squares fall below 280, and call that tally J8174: 2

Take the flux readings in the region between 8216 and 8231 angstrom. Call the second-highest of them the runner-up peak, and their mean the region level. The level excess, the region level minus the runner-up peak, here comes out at -0.62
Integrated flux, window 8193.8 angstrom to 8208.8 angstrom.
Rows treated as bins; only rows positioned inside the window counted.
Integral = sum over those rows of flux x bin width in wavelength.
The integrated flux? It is 247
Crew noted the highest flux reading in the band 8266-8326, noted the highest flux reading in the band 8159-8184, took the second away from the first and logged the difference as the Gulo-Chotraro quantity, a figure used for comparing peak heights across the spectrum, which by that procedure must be 0.0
